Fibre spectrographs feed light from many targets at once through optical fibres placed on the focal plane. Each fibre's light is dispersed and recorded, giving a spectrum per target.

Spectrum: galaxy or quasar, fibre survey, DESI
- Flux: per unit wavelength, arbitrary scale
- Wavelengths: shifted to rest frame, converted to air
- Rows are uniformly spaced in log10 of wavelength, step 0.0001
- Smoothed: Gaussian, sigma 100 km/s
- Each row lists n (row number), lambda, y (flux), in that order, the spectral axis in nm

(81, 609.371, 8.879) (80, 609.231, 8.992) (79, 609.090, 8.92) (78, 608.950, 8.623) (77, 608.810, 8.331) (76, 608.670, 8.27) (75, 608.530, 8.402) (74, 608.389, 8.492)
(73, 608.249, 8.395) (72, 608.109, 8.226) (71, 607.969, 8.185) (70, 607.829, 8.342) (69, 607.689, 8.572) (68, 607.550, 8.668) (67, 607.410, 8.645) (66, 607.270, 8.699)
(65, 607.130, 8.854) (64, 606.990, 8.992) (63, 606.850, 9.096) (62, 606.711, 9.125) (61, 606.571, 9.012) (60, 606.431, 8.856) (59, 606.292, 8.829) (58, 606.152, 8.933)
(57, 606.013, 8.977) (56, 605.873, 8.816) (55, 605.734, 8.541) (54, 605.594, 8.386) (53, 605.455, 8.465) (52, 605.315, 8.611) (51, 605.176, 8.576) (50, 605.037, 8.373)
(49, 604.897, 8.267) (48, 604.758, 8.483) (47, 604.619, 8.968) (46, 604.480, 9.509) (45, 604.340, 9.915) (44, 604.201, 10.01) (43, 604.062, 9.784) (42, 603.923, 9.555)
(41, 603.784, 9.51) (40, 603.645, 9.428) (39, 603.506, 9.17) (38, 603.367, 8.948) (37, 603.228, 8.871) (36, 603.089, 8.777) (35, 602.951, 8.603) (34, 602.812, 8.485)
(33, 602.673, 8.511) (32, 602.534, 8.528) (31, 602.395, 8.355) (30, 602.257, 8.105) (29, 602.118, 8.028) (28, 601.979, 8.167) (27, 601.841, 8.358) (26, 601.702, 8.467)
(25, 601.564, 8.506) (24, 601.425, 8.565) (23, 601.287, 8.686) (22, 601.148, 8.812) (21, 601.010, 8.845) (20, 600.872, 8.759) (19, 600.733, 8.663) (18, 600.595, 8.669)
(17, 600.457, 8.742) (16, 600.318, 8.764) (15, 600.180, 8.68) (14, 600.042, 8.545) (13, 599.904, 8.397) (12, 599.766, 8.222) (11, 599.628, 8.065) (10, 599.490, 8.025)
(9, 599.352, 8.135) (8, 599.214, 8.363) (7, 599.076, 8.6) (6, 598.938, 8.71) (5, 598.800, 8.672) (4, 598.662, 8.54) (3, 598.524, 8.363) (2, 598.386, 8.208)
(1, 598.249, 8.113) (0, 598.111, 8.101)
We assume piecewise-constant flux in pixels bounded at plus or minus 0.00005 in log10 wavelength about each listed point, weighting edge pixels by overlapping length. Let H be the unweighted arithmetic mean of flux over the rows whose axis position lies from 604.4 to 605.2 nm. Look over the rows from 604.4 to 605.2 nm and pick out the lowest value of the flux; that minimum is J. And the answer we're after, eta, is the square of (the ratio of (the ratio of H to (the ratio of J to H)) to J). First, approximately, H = 8.70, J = 8.267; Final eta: 1.22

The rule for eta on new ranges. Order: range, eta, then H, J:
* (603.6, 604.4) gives 1.12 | 9.70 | 9.428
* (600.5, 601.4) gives 1.04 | 8.74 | 8.663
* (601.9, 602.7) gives 1.13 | 8.28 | 8.028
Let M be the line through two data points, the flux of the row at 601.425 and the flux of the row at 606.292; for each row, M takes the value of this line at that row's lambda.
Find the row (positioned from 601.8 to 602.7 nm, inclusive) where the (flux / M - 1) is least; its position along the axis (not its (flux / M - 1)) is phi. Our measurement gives 602.118 nm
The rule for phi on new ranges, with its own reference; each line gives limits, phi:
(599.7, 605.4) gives 602.118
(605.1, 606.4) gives 605.594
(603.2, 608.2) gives 607.969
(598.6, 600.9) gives 599.490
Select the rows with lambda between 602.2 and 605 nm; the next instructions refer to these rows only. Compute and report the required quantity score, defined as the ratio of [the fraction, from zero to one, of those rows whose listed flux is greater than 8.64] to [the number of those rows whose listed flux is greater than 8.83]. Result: 0.05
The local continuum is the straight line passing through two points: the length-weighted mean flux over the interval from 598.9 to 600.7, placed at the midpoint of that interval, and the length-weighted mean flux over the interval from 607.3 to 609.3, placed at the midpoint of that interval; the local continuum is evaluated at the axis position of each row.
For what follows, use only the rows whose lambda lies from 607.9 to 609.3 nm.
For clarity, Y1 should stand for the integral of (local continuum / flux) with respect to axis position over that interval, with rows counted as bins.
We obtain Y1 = 1.4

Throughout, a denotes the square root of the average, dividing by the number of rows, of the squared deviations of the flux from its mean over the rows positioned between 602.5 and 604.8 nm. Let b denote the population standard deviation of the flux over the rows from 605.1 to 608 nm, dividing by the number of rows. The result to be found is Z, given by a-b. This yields 0.26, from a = 0.51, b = 0.25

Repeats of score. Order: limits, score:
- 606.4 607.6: 0.17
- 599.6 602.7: 0.39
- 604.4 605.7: 0.11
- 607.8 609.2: 0.10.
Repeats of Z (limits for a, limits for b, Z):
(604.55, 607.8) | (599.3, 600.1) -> 0.06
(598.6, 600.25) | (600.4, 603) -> 0.01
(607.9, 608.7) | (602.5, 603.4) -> -0.07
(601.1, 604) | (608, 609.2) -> 0.22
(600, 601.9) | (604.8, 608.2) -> -0.14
